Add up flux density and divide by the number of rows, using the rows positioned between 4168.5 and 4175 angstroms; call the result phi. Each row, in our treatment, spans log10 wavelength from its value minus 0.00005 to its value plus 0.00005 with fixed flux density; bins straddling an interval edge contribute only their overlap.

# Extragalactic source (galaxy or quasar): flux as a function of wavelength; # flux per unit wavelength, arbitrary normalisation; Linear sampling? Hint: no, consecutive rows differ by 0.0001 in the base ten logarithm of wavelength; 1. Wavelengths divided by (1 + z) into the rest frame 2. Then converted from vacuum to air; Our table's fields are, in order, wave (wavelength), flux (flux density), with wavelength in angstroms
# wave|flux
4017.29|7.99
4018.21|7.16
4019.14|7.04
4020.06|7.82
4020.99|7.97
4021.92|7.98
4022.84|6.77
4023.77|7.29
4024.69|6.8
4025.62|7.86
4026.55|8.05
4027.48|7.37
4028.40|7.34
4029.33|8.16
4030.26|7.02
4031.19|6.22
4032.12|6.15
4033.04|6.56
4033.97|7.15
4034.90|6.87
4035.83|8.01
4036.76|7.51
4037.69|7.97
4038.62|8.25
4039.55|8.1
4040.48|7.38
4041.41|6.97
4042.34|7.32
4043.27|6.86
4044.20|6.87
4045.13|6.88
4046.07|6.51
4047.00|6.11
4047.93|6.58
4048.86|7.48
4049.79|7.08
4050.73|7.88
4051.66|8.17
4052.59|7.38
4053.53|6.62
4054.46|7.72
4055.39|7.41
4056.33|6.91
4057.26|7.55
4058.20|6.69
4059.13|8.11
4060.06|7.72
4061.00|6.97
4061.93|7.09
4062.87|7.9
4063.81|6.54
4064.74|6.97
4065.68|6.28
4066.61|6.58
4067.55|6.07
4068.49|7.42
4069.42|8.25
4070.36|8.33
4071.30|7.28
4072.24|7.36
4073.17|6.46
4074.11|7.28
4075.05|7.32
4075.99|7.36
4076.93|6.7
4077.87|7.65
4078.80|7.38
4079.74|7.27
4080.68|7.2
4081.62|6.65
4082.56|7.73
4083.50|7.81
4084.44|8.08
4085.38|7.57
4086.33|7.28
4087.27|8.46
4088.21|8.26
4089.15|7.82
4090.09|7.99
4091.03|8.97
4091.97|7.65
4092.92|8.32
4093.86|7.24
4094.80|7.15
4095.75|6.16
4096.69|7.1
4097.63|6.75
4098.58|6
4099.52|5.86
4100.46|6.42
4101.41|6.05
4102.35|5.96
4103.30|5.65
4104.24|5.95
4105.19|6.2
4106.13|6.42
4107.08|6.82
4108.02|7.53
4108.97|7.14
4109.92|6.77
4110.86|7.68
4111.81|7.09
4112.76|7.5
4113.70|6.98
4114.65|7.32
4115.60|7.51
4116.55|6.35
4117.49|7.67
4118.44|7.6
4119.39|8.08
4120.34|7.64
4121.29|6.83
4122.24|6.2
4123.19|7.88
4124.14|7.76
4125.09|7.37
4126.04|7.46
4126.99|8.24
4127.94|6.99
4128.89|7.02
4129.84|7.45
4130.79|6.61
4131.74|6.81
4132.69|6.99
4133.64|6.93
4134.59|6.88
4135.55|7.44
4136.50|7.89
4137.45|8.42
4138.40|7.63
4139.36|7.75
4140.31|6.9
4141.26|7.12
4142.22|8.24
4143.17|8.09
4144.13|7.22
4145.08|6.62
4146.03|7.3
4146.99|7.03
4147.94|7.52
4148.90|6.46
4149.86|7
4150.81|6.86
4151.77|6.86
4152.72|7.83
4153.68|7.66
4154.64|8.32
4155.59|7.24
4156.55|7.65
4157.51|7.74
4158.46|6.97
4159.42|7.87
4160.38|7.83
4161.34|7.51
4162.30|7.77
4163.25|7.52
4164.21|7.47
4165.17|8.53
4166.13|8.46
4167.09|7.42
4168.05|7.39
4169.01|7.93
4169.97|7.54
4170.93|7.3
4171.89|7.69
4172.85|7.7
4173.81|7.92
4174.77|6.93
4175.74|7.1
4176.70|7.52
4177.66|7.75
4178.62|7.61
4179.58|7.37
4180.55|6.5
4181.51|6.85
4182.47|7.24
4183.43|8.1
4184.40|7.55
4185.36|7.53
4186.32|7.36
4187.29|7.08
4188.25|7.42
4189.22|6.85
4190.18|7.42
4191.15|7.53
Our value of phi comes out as 7.57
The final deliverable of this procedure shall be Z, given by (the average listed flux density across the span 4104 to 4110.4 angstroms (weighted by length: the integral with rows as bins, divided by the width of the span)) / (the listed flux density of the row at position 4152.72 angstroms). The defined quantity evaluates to 0.86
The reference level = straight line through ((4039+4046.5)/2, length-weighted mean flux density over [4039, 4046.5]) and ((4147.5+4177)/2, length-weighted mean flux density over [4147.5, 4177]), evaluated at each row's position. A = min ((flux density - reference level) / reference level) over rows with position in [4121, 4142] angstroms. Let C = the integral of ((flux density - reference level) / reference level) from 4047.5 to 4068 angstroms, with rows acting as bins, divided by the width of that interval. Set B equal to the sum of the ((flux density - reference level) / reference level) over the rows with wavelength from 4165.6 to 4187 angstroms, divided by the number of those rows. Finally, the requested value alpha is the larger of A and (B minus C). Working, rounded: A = -0.162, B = -0.012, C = -0.001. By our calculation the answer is -0.011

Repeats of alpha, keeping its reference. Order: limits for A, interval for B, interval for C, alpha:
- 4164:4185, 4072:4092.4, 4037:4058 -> 0.023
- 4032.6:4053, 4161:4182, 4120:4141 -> 0.011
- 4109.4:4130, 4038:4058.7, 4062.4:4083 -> 0.016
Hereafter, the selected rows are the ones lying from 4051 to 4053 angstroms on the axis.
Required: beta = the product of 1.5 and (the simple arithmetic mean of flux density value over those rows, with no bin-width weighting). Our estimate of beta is 11.7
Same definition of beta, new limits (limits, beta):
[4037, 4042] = 11.6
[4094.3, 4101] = 9.7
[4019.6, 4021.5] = 11.8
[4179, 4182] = 10.4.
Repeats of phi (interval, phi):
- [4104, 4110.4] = 6.69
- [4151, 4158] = 7.61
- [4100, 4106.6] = 6.09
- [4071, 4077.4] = 7.11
